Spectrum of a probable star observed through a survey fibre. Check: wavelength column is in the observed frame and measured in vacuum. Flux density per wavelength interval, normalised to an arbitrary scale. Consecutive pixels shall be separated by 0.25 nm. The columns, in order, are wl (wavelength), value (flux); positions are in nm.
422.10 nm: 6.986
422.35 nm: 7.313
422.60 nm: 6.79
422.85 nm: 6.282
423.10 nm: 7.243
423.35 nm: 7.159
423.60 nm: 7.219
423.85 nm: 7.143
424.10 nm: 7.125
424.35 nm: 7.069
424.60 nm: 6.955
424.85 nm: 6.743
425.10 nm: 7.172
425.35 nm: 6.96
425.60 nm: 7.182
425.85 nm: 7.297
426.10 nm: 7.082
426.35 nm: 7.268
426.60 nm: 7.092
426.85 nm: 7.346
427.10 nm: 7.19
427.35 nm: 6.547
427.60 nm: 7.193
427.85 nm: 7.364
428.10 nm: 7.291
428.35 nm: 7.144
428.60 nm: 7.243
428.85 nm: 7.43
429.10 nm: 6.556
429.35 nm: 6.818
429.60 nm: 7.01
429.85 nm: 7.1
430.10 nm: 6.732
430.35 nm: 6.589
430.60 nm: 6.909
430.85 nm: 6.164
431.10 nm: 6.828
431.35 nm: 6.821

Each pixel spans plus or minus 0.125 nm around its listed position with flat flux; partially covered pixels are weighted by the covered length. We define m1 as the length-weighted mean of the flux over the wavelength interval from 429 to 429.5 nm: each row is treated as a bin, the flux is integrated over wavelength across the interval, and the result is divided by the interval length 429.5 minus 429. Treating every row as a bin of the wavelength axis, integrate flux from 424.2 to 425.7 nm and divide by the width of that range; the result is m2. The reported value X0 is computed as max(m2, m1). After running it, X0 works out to 7.01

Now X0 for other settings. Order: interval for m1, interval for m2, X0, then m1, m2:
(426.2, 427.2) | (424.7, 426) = 7.22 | 7.22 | 7.07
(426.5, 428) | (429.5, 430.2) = 7.13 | 7.13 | 6.95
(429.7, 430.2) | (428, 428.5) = 7.22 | 6.93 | 7.22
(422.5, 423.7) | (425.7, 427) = 7.22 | 6.94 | 7.22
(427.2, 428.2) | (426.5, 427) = 7.22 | 7.10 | 7.22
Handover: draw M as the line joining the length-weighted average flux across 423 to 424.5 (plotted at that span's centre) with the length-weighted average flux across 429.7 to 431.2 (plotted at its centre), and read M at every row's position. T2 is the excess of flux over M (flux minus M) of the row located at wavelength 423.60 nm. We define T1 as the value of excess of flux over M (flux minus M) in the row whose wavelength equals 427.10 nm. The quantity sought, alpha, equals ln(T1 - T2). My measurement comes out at -1.6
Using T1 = 0.25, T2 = 0.1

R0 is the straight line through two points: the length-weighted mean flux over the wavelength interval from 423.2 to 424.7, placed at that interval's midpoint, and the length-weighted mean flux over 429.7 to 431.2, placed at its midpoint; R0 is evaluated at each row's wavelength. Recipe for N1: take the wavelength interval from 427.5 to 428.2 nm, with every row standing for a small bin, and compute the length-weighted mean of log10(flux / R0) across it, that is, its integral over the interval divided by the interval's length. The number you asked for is 0.025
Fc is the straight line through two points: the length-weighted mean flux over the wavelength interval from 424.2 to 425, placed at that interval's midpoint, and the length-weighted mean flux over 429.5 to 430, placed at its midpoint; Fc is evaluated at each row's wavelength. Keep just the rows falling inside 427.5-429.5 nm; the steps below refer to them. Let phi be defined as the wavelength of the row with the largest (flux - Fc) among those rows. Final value 428.85 nm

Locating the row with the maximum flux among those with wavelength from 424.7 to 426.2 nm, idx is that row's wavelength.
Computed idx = 425.85 nm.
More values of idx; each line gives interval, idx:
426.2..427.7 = 426.85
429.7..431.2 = 429.85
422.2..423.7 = 422.35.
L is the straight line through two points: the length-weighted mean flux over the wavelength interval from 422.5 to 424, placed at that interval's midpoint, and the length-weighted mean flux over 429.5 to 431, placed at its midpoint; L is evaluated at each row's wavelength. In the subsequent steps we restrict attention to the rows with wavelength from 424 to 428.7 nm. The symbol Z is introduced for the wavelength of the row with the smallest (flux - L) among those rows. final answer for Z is 427.35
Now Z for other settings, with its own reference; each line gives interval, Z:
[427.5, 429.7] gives 429.10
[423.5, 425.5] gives 424.85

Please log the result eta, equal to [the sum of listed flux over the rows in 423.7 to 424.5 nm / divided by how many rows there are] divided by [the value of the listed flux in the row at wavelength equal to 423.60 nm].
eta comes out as 0.99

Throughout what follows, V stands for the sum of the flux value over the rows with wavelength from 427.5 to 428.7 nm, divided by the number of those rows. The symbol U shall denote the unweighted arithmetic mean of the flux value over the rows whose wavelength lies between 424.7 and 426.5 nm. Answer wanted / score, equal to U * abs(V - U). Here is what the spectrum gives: 1.0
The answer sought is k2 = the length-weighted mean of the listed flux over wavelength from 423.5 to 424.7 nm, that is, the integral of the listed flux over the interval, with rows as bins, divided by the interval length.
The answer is 7.10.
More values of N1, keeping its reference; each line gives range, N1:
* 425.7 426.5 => 0.014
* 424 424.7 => -0.003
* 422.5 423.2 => -0.027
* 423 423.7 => 0.003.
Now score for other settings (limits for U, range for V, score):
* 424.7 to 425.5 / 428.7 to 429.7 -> 0.0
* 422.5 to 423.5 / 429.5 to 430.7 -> 0.0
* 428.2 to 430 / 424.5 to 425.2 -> 0.6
